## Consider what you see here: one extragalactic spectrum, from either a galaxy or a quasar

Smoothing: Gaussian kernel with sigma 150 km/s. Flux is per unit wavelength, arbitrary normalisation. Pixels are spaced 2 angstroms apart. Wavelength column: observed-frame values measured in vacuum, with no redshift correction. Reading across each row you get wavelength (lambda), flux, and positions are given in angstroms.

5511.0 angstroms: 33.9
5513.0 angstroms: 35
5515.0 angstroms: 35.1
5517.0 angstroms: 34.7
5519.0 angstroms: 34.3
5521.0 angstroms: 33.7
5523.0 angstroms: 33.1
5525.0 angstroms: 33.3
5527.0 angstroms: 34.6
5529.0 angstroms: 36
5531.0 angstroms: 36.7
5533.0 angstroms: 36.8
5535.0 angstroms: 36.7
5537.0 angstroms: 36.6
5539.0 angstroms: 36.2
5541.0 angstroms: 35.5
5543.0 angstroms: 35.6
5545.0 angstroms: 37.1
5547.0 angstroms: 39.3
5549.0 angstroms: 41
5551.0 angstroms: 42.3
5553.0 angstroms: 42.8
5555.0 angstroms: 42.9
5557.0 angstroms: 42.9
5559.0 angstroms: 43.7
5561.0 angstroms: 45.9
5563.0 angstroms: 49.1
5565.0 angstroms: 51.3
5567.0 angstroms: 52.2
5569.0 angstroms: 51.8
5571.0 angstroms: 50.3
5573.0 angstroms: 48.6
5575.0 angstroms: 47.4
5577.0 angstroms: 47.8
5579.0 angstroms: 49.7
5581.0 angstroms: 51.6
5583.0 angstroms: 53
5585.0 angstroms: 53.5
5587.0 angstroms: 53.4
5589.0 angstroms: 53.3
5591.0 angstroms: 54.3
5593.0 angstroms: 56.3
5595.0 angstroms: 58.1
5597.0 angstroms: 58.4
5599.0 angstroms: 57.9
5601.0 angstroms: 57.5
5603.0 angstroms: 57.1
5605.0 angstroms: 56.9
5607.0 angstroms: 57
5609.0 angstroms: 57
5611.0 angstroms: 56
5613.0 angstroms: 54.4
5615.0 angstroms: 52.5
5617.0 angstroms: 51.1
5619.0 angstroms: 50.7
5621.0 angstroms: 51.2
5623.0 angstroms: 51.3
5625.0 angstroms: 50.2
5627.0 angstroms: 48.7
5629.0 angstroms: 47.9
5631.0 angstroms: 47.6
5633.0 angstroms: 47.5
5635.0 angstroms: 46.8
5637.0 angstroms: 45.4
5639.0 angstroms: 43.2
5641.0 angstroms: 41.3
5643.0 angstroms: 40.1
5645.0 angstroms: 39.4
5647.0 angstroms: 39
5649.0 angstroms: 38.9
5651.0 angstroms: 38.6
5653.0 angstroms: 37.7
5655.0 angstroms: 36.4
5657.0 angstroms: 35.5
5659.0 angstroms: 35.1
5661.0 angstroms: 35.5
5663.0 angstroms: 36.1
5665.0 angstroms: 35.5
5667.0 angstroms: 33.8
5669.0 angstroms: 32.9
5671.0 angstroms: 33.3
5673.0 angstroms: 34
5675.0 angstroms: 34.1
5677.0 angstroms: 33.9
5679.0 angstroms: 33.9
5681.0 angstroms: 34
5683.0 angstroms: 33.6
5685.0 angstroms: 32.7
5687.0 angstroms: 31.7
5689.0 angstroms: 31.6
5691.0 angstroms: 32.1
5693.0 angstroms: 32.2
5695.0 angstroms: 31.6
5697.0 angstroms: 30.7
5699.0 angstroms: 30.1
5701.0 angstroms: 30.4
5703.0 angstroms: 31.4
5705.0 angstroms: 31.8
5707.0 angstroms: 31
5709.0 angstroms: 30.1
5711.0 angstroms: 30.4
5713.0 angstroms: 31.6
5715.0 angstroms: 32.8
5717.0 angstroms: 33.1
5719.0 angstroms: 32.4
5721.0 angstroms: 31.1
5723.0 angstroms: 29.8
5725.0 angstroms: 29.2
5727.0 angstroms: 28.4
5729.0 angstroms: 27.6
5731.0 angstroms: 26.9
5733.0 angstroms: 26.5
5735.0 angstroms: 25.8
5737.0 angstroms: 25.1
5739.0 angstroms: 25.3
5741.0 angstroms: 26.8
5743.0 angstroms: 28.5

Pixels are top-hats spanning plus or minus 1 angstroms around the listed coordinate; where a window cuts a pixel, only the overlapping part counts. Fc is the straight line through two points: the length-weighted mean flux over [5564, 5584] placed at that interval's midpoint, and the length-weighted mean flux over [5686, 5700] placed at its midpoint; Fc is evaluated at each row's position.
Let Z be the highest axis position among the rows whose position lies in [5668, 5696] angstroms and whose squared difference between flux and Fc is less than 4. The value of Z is 5695.0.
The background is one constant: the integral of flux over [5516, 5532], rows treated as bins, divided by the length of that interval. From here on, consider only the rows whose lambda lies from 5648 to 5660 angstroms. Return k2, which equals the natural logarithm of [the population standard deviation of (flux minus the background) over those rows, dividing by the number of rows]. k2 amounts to 0.4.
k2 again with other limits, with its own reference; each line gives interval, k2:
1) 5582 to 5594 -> 0.1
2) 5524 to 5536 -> 0.3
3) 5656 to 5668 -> -0.3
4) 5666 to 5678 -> -0.9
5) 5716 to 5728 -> 0.5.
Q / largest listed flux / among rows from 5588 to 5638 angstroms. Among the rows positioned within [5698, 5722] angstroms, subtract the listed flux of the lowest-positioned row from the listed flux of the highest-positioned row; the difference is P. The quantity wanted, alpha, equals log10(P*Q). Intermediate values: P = 1.0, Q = 58.4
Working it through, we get 1.77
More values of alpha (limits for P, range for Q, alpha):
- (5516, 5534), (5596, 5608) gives 2.09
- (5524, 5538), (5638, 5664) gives 2.15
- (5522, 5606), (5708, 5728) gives 2.90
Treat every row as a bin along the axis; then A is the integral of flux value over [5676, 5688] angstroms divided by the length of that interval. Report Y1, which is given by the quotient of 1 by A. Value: 0.030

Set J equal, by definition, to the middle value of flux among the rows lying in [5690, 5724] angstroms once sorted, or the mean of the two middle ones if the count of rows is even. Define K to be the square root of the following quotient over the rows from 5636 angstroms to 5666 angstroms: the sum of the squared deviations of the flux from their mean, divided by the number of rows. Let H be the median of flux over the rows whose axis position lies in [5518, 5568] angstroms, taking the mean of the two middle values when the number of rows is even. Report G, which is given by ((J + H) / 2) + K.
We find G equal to 37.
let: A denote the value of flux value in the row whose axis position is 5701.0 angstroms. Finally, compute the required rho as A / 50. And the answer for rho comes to 0.61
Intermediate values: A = 30.4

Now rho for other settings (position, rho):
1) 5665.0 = 0.71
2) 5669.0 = 0.66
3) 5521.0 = 0.67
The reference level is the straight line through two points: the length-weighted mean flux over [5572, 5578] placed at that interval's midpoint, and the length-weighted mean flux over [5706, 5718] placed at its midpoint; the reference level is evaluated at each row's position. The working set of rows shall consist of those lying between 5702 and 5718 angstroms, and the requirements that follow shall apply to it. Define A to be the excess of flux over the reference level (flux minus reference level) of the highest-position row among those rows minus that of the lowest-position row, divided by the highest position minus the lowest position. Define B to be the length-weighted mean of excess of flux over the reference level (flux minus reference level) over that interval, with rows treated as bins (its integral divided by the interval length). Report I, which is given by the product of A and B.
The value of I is -0.1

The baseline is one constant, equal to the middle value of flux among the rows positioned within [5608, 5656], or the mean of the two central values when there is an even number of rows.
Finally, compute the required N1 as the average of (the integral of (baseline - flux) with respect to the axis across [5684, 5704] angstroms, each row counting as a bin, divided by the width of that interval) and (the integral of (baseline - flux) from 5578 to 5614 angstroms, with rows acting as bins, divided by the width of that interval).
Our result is 4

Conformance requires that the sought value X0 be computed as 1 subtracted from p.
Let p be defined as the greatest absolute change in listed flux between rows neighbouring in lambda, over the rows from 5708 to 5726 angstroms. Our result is 0.3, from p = 1.3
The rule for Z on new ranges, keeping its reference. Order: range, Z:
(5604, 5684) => 5683.0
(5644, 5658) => 5657.0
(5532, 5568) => 5567.0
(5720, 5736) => 5735.0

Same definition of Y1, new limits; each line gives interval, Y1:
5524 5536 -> 0.028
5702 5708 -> 0.032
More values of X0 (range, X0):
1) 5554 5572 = 2.2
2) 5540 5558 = 1.2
